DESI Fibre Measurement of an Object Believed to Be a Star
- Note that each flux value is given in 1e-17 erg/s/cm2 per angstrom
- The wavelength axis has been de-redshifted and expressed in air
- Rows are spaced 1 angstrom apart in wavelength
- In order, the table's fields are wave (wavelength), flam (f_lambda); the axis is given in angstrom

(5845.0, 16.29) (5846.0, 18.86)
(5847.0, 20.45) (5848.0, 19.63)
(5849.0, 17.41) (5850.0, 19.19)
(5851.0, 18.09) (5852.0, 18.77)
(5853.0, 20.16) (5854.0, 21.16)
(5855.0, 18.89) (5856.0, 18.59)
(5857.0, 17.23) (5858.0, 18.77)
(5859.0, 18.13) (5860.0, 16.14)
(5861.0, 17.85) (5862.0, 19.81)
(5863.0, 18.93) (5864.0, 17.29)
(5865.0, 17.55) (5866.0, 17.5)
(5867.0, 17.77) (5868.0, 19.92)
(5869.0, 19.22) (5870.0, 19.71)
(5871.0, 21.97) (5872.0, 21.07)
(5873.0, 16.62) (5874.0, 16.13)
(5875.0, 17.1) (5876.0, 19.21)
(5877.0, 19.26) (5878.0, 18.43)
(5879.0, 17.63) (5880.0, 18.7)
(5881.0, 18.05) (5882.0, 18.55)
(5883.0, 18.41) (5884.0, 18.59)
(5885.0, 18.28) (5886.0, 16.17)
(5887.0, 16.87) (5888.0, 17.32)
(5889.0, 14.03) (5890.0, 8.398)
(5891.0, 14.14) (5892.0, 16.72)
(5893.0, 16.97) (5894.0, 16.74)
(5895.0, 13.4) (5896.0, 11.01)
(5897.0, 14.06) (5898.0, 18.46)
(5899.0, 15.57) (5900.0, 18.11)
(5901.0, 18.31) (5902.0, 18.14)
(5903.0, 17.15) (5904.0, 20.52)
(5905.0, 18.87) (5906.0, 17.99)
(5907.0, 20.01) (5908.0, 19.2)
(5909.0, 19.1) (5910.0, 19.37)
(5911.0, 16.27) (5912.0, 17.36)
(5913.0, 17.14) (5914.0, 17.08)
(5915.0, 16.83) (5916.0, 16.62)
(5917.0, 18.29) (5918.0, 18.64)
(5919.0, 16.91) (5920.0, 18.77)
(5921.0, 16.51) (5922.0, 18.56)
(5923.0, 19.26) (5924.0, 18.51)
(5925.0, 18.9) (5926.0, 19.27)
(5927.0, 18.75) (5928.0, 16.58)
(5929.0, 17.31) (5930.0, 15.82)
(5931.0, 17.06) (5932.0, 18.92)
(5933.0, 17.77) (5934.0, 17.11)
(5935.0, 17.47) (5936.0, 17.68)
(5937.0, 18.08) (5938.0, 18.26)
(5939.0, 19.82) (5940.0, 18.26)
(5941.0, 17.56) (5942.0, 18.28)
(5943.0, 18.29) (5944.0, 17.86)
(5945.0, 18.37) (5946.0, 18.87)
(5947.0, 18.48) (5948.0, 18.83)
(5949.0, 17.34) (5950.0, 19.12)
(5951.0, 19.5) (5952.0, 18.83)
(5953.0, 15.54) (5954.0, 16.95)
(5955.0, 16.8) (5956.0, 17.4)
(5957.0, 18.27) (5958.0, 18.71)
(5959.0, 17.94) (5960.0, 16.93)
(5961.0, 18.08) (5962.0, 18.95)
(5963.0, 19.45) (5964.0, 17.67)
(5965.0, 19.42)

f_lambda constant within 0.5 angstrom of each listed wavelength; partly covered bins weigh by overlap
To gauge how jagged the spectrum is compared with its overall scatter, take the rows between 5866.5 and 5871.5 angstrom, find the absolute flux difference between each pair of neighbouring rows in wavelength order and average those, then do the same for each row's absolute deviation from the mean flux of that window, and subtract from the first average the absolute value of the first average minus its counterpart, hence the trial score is 0.98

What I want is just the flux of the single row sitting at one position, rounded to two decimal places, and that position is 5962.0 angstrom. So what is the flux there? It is 18.95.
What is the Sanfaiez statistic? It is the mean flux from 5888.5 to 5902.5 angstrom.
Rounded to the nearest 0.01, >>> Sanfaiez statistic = 15.29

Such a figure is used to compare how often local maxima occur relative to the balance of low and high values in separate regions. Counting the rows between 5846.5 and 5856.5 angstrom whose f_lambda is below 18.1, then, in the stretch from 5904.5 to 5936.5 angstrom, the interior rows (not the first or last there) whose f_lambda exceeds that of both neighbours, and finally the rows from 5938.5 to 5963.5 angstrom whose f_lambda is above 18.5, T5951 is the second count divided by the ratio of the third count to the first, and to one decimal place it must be 2.0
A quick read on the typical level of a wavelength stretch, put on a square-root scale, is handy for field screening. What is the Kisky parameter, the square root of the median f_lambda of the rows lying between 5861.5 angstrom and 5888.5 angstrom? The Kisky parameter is 4.29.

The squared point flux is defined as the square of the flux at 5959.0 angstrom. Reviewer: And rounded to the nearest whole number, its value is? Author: 322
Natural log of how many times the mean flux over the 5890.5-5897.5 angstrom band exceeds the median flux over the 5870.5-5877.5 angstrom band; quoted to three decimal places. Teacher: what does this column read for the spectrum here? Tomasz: -0.266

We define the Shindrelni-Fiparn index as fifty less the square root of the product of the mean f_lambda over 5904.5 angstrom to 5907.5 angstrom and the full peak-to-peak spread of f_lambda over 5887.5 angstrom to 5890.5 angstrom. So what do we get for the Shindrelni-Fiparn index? 37.0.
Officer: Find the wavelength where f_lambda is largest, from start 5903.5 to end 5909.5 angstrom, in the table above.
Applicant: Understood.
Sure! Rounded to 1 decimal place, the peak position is 5904.0 angstrom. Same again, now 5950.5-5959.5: 5951.0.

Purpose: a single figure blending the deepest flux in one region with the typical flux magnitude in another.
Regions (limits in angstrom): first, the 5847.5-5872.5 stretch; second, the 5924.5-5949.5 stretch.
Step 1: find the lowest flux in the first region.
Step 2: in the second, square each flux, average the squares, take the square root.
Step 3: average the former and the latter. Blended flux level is 17.1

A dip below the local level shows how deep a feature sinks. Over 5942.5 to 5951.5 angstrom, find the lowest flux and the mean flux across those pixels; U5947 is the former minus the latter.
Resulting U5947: -1.2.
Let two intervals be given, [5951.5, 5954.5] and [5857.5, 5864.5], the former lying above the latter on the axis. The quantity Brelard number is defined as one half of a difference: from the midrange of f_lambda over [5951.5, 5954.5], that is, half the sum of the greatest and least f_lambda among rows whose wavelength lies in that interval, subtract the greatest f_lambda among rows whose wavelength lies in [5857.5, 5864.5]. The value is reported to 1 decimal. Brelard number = -1.3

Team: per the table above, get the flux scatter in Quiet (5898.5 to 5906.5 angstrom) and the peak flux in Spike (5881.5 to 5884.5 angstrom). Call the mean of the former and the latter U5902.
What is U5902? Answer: 10.0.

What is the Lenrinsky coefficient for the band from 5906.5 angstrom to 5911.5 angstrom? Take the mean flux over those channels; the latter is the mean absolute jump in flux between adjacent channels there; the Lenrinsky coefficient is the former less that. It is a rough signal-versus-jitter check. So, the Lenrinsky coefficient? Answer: 17.7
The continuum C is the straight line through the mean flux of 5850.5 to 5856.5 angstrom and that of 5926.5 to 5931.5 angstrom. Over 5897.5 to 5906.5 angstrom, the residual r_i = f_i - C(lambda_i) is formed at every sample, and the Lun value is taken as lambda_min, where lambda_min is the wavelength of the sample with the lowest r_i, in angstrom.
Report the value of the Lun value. 5899.0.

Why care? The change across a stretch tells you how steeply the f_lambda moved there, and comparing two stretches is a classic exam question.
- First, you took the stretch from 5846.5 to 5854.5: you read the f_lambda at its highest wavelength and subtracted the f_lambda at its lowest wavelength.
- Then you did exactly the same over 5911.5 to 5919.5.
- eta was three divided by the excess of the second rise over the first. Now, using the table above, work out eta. -3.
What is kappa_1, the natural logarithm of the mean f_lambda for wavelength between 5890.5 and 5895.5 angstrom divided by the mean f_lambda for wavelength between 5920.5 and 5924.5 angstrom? -0.16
